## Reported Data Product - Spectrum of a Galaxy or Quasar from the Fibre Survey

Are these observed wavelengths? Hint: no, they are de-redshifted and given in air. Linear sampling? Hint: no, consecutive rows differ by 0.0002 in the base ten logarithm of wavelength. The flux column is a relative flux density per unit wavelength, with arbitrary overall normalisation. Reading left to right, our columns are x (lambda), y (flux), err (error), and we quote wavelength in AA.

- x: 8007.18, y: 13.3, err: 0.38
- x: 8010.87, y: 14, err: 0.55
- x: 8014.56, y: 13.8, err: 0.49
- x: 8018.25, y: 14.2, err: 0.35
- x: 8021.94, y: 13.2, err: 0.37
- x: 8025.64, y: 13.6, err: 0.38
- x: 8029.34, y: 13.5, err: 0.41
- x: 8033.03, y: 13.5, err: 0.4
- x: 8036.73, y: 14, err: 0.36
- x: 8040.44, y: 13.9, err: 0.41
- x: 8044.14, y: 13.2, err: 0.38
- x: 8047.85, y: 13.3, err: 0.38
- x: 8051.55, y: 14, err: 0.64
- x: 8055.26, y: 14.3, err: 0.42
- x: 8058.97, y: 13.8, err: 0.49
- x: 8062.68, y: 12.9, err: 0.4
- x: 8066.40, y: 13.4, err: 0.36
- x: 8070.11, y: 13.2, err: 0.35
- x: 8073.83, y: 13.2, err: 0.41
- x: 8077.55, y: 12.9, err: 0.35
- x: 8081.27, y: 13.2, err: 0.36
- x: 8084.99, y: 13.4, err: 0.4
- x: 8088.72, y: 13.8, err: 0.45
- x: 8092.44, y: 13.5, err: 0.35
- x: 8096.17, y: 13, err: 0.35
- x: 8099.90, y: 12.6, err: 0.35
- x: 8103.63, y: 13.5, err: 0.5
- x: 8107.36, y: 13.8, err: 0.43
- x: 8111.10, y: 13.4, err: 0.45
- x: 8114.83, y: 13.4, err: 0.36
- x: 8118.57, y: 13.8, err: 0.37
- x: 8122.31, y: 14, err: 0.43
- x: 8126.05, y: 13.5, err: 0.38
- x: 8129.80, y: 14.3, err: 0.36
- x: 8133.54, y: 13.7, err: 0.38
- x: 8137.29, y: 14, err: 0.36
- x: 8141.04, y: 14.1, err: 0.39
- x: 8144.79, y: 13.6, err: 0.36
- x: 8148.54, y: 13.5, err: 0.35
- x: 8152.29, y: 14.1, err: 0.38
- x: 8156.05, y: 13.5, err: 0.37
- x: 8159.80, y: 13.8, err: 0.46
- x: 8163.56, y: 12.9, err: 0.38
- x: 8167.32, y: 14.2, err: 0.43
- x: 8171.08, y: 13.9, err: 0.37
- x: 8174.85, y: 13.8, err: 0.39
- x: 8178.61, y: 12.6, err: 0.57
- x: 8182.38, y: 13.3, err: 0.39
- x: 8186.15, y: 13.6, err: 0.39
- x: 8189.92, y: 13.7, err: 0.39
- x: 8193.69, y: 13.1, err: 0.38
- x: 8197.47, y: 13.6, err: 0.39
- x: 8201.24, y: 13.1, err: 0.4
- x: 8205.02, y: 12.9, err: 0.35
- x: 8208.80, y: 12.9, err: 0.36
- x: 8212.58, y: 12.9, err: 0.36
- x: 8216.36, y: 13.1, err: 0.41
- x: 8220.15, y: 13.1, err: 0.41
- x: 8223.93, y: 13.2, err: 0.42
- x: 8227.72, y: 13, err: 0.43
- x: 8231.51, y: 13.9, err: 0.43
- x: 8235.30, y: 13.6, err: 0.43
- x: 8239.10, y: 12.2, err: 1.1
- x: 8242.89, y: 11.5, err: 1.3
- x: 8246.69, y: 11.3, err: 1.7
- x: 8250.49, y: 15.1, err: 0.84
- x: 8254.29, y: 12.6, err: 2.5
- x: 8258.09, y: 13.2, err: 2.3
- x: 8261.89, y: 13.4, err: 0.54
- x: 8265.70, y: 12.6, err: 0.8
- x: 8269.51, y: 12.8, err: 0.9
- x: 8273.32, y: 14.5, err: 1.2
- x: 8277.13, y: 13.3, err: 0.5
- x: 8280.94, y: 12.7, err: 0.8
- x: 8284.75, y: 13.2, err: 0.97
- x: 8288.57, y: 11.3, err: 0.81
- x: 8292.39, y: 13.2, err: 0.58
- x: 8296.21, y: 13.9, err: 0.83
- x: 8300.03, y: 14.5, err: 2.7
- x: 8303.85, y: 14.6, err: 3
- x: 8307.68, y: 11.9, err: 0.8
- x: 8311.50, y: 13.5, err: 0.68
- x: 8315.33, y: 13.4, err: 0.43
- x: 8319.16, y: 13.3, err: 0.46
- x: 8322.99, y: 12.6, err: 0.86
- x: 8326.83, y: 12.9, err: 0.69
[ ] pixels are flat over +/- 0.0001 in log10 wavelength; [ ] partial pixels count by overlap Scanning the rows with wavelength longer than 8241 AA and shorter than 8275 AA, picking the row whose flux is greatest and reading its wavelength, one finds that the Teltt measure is 8250.49 AA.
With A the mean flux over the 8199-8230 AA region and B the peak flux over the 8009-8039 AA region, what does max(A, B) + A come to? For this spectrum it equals 27.2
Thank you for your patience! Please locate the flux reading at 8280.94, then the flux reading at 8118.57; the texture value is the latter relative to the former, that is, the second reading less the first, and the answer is 1.1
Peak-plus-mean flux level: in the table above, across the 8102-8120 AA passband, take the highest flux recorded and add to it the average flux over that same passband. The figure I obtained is 27.4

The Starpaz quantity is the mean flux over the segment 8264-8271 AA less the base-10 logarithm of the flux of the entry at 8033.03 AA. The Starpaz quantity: 11.6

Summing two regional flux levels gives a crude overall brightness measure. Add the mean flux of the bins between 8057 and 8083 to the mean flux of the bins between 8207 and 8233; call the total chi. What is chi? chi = 26.4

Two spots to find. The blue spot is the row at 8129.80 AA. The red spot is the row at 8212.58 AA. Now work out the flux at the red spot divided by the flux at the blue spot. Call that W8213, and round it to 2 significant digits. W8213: 0.90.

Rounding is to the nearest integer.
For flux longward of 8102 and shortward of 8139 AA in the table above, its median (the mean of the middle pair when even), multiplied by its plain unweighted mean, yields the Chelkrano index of 189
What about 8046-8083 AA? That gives 178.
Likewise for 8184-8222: 173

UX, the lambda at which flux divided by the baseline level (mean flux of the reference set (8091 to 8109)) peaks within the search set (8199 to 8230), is 8223.93 AA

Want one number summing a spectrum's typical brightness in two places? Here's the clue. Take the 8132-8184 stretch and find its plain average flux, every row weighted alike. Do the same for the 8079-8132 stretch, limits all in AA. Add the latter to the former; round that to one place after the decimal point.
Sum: 27.2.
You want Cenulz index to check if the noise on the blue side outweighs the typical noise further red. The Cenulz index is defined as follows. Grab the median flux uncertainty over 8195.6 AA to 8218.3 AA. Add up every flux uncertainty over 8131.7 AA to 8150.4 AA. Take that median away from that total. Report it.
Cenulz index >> 1.5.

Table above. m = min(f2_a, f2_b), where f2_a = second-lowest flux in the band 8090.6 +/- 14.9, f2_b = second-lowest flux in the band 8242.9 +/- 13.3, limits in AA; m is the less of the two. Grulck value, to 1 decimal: 11.5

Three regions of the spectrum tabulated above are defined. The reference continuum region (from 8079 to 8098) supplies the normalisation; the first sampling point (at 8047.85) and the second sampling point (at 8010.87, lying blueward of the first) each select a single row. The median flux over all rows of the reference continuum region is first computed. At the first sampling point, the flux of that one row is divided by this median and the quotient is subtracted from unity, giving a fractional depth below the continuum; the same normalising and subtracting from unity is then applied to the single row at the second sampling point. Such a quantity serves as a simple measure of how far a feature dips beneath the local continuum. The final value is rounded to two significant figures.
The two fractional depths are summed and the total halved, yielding -0.019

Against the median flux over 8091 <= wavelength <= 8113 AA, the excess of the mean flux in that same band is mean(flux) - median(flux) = -0.15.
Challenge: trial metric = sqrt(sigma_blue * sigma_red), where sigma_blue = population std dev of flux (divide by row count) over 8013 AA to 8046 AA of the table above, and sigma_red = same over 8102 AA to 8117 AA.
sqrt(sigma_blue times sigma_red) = 0.23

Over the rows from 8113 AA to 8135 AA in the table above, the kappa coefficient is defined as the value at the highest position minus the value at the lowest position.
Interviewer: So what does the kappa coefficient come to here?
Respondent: 0.3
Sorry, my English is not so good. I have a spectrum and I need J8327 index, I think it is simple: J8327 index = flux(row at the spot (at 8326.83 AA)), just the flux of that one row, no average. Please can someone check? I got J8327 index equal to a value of 12.9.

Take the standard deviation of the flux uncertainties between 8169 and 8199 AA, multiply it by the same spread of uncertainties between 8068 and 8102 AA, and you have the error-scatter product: 0.002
